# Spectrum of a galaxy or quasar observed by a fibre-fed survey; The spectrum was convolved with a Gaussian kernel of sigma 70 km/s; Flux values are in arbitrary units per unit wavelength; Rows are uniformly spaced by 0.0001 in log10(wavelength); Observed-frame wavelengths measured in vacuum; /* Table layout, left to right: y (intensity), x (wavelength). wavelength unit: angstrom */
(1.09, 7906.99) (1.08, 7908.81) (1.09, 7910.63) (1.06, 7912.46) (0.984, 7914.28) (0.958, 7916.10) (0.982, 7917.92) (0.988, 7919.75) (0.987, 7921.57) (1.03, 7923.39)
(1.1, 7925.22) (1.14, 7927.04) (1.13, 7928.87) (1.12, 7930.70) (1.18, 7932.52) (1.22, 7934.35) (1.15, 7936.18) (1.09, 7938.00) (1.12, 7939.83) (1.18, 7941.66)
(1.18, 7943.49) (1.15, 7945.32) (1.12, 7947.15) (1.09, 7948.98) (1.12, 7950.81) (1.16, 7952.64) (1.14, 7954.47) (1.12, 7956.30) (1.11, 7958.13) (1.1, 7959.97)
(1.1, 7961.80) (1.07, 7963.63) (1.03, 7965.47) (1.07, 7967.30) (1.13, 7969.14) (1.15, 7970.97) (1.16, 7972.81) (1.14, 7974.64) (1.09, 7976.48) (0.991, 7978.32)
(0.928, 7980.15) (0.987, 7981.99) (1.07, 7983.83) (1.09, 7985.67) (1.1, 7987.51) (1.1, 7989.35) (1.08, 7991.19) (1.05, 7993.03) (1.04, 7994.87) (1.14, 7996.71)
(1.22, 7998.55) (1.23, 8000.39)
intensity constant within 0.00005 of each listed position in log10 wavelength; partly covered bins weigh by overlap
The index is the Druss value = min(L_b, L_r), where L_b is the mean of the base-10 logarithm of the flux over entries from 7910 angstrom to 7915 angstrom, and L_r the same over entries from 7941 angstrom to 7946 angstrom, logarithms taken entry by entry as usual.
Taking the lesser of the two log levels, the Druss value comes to 0.02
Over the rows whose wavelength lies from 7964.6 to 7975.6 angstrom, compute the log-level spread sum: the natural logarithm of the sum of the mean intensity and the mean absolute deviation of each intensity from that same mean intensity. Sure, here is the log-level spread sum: 0.145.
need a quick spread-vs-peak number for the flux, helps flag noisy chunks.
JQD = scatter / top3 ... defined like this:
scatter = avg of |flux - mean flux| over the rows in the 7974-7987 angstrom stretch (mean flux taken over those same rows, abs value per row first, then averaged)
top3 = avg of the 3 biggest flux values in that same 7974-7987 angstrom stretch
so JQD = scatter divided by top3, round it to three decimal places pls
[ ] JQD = 0.057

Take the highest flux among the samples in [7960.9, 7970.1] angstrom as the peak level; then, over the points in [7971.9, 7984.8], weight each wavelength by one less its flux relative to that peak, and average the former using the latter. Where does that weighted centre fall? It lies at 7980.8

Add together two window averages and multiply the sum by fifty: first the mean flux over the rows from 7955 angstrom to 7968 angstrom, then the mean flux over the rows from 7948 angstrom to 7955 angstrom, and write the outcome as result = 111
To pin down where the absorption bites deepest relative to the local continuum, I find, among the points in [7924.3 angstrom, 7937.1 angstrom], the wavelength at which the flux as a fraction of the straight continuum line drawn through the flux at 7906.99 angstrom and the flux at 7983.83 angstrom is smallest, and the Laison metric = 7925.22 angstrom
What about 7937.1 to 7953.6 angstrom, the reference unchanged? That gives 7938.00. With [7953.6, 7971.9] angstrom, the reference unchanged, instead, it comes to 7965.47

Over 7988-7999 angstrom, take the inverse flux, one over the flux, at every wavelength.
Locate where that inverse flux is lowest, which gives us 7998.55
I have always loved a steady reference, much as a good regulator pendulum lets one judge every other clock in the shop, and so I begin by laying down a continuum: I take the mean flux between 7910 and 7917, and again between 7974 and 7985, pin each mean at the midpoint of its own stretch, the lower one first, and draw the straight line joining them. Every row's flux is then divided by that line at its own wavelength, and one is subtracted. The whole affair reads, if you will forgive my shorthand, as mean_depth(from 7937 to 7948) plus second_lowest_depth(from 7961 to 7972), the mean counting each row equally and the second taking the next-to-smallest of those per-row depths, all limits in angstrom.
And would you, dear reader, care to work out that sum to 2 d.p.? 0.15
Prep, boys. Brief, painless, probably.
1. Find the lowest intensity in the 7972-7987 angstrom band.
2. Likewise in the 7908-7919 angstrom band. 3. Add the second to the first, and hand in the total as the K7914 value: 1.89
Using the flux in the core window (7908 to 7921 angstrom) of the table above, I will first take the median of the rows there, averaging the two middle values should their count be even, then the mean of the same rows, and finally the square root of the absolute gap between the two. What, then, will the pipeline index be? 0.18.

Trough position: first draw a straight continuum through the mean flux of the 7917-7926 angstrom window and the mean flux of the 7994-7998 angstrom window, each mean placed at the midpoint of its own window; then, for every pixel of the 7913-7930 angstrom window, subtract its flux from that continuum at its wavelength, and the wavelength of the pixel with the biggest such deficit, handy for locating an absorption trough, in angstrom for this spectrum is 7916.10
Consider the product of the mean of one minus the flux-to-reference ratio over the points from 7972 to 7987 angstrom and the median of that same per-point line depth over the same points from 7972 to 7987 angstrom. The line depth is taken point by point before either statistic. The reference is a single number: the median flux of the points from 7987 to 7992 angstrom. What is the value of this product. 0.0007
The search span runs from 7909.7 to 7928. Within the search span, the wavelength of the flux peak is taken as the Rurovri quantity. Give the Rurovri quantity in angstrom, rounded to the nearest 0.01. 7927.04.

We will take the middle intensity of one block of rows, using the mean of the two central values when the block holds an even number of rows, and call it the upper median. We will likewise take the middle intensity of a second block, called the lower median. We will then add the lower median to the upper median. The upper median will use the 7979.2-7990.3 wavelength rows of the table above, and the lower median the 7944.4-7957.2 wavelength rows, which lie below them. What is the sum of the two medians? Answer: 2.20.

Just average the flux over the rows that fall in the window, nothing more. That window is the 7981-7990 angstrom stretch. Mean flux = 1.07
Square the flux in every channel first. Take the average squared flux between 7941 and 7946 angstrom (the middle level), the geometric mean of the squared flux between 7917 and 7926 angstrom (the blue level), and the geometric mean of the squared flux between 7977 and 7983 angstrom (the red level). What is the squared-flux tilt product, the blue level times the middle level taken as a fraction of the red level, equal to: 1.51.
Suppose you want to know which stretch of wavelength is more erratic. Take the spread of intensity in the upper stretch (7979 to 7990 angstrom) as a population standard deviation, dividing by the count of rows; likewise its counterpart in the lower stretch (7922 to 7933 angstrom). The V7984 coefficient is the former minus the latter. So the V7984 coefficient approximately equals 0.02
